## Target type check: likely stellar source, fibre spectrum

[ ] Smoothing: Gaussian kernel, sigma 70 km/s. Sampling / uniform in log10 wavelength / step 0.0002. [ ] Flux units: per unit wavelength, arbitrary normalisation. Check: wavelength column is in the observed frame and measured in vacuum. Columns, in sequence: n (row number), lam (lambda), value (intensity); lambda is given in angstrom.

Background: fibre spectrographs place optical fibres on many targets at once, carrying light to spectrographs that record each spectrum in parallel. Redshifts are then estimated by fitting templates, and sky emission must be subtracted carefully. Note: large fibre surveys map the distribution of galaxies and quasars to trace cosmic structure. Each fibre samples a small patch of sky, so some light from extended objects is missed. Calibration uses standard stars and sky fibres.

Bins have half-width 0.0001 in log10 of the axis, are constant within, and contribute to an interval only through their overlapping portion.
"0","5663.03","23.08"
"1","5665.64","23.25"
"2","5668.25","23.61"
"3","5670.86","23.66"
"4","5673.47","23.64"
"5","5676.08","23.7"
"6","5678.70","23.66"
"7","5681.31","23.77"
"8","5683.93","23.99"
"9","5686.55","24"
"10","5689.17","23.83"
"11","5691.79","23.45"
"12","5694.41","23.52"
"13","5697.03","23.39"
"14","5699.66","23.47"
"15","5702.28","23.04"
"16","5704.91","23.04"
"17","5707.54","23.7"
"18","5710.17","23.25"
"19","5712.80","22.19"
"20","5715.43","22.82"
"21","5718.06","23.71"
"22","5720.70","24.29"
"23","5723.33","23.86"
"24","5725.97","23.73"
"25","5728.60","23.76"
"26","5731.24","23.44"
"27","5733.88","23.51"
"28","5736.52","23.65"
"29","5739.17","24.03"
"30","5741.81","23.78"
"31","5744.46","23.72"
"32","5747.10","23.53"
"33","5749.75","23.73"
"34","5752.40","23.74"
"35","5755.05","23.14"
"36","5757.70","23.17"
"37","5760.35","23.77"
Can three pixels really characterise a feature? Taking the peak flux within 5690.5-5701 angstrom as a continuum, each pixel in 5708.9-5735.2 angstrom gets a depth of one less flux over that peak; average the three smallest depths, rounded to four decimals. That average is -0.0191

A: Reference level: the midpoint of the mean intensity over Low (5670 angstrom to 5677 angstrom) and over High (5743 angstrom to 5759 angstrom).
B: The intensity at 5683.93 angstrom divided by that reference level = 1.02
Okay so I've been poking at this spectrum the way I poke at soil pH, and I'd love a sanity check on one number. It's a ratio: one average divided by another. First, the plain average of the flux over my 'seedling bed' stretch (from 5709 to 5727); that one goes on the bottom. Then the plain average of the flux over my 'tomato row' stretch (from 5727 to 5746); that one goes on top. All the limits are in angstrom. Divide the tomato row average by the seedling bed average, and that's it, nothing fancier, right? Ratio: 1.01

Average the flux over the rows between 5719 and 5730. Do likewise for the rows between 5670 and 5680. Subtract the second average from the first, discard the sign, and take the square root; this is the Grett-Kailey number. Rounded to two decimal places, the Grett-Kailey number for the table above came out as 0.49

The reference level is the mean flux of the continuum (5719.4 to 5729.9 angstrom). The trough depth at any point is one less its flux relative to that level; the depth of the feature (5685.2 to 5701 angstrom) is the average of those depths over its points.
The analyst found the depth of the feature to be 0.013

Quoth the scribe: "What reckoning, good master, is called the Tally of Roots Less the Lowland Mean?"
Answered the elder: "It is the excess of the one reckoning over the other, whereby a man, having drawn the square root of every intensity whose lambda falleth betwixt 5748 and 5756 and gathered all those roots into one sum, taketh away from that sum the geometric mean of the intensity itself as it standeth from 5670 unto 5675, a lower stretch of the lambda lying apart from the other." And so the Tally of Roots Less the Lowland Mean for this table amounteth -9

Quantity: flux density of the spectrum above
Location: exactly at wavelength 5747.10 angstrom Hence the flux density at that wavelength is 23.53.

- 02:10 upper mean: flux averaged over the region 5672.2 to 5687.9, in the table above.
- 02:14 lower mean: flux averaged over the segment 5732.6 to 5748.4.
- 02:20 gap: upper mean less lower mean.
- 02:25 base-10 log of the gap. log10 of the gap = -1.0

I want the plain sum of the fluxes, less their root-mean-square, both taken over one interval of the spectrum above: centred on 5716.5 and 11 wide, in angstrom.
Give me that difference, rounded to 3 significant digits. 69.7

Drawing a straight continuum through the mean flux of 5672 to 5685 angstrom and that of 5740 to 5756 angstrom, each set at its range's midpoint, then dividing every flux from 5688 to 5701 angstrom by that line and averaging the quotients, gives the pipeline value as 0.992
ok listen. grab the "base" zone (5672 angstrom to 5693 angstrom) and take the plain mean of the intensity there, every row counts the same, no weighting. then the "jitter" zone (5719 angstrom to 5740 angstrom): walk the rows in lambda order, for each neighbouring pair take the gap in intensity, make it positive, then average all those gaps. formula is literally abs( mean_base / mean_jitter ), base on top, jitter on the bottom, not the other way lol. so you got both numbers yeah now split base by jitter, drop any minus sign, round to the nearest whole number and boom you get 111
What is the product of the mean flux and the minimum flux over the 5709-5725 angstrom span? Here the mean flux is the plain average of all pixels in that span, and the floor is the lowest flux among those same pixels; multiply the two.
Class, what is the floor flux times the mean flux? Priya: 518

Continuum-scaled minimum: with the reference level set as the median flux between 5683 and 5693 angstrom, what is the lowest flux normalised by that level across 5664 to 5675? 0.972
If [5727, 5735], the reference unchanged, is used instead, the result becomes 0.980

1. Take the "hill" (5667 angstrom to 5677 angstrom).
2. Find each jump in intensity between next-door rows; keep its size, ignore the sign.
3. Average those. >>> 0.04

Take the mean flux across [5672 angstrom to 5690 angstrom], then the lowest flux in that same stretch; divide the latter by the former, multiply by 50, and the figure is 49.7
